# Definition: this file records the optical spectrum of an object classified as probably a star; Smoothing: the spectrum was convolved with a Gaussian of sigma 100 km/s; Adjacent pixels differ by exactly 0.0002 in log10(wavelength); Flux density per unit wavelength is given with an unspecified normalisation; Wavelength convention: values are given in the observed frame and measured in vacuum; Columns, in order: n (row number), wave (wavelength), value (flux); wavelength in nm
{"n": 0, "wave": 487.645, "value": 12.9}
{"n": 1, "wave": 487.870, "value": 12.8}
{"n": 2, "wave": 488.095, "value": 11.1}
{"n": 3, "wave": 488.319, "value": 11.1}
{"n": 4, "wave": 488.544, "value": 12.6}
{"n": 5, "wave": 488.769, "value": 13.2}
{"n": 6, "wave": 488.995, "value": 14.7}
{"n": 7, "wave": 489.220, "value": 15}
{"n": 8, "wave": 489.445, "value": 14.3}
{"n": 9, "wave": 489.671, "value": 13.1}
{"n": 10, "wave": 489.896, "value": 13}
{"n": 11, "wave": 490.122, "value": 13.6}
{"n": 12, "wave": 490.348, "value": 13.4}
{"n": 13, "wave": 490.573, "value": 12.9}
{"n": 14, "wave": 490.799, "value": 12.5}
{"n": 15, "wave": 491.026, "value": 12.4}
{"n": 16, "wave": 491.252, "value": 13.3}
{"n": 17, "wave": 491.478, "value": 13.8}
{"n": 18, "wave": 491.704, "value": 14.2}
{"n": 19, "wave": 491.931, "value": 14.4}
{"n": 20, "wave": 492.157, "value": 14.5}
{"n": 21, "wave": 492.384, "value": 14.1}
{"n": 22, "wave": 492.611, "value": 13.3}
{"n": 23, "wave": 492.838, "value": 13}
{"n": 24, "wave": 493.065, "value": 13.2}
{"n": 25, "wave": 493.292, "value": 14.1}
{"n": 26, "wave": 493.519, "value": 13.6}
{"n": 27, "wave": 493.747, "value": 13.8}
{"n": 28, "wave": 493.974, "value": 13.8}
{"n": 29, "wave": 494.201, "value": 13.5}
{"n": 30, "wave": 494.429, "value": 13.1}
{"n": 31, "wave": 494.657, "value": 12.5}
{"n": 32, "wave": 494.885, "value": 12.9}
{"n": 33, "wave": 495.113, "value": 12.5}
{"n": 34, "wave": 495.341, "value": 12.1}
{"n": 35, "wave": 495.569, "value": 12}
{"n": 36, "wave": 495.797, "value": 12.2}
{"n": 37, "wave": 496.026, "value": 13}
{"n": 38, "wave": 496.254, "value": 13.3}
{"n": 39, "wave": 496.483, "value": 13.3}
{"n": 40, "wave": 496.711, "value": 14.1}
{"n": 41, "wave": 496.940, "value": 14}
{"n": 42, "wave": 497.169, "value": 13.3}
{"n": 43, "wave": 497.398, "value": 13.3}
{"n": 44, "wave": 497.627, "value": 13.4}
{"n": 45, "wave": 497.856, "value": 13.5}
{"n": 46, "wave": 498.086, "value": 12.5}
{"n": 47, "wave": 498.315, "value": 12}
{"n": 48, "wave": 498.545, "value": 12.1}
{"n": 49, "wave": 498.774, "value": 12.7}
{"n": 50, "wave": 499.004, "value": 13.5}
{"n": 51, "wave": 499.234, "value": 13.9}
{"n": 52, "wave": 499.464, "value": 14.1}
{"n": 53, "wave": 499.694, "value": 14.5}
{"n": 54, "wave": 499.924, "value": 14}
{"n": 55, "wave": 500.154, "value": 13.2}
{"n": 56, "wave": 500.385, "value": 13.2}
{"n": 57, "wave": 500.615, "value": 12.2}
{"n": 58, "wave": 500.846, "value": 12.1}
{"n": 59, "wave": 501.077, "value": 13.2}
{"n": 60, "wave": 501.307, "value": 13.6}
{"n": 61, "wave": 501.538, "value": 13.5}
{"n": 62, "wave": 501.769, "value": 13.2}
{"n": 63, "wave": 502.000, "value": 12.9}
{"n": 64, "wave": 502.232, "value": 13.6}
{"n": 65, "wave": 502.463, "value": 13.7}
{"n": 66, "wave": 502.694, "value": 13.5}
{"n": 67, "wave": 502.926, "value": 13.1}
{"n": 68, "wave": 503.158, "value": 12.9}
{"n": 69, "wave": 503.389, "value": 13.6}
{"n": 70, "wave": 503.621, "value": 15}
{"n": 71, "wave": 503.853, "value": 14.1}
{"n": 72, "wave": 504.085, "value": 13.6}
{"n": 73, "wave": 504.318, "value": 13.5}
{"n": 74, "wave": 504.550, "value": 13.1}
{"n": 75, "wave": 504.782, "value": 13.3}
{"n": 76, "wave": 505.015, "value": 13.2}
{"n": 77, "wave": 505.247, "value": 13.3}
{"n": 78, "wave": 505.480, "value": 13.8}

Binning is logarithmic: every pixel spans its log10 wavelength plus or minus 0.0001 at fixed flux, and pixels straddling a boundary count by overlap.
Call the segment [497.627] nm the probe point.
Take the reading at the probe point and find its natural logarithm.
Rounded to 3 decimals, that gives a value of 2.595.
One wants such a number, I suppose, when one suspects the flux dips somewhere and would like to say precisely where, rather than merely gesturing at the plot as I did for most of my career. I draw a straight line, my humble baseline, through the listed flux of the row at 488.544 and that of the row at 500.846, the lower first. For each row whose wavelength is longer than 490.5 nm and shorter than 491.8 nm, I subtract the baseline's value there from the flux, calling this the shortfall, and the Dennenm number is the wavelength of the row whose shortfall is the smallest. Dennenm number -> 491.026 nm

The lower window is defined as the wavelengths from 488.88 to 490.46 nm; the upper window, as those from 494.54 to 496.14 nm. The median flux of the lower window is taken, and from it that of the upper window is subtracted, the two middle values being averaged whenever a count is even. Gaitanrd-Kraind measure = 1.1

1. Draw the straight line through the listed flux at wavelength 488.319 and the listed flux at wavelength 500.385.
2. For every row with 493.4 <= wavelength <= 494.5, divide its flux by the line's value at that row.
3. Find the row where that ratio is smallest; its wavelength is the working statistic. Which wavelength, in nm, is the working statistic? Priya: 494.429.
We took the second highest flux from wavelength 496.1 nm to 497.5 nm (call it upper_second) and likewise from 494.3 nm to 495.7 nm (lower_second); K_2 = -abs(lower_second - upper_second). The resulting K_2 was -1.1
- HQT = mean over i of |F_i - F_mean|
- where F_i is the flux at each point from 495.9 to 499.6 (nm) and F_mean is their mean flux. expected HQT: 0.49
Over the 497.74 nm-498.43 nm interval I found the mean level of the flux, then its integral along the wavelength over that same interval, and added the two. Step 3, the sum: 21.4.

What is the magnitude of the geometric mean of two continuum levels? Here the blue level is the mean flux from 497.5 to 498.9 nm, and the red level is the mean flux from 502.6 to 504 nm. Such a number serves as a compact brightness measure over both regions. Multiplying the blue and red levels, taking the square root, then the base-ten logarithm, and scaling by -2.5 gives -2.801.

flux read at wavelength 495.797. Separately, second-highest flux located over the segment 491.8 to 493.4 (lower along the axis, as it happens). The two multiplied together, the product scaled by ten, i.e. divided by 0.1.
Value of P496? 1757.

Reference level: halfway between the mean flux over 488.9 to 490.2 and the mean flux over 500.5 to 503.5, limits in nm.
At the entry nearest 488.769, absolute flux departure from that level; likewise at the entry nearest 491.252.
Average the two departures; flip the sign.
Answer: -0.31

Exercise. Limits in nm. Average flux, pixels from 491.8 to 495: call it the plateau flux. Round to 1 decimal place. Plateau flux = 13.6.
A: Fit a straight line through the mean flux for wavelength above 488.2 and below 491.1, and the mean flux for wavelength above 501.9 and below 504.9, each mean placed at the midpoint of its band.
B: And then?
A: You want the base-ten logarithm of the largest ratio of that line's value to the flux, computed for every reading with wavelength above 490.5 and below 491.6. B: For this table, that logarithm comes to 0.029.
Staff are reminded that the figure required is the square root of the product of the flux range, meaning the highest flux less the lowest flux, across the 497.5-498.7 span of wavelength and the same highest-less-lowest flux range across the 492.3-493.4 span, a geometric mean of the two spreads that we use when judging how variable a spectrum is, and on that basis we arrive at 1.28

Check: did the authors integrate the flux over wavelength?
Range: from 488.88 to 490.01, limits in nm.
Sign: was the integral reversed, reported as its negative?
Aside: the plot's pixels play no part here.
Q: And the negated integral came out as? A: -15.8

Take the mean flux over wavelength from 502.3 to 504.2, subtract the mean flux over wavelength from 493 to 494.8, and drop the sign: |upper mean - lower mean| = 0.2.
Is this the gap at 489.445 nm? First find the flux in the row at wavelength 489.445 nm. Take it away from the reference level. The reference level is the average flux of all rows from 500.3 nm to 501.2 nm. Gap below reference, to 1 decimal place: -1.6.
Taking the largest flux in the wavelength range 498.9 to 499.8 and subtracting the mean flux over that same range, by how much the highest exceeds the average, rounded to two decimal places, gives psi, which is 0.50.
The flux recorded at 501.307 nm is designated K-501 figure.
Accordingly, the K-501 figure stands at 13.6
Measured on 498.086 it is 12.5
